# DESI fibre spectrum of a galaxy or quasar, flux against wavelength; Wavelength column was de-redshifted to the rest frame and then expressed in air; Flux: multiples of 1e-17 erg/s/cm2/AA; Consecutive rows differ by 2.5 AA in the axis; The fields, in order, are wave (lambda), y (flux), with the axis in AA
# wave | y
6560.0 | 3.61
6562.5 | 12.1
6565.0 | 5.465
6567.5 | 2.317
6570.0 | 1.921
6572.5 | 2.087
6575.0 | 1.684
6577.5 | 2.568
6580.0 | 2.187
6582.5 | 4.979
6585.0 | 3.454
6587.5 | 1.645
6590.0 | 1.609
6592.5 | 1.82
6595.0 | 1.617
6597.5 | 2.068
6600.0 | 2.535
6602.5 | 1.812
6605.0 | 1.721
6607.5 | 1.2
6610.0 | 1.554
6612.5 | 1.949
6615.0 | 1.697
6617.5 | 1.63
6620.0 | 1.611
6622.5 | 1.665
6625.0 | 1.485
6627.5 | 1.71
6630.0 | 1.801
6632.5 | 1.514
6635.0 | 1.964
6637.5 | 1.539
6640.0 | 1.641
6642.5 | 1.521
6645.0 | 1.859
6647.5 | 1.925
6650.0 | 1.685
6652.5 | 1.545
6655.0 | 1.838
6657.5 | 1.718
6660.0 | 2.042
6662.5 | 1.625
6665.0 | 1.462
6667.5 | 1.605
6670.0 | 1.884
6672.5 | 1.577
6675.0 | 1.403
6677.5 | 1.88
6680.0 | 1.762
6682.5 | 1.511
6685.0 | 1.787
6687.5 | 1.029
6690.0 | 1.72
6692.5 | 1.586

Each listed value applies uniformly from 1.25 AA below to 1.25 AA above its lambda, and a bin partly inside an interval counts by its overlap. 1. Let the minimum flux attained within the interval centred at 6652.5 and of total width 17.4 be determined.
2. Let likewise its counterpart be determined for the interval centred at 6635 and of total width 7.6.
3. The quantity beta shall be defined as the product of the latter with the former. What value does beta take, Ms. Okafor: 2.3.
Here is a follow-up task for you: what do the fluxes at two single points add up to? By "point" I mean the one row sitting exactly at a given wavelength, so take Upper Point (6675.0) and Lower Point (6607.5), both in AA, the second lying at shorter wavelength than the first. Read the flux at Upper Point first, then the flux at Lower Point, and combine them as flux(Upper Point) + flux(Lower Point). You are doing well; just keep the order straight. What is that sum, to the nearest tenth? 2.6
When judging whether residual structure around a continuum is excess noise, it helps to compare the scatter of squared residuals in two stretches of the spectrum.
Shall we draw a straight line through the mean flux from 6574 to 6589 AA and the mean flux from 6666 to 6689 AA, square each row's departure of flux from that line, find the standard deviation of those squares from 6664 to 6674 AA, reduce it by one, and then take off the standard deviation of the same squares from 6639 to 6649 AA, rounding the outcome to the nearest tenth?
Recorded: -1.1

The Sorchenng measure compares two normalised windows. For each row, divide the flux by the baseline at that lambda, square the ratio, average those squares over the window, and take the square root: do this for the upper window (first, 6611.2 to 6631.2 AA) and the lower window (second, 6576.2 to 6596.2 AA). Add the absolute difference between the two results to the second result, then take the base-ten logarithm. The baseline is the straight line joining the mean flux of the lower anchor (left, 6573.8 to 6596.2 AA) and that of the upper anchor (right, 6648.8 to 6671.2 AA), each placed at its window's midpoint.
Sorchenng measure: 0.16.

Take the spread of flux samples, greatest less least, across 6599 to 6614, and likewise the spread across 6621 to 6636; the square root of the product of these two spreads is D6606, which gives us 0.80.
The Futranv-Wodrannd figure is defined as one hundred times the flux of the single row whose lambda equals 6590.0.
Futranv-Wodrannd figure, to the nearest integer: 161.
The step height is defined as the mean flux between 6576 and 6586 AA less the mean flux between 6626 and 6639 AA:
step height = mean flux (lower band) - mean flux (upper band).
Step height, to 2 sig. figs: 1.6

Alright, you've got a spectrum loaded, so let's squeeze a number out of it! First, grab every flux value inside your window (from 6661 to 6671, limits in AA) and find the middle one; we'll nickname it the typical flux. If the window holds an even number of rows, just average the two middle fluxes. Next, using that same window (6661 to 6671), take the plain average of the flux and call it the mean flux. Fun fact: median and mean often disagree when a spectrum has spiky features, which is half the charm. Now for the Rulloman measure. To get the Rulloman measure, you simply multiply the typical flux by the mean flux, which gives 2.66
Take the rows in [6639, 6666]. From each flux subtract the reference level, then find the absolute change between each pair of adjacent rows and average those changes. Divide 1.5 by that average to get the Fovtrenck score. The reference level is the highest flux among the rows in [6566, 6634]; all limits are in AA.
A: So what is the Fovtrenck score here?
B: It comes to 6.8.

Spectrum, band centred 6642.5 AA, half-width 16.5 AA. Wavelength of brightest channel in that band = 6635.0 AA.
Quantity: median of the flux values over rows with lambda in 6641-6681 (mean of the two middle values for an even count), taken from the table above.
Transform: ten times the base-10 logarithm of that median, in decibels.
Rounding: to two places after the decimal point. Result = 2.31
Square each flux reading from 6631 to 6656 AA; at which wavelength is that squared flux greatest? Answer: 6635.0 AA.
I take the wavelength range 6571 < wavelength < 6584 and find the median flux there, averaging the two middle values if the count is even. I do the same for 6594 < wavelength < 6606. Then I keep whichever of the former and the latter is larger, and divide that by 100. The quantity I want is 0.0219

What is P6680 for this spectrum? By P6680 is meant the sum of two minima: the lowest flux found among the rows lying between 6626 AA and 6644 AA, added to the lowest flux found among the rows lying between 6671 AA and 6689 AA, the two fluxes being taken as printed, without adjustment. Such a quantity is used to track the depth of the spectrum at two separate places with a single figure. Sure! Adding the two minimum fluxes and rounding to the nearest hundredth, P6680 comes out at 2.54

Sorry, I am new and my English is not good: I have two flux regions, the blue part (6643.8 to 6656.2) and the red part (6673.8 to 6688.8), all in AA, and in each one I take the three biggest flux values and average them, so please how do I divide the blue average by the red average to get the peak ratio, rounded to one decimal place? 1.0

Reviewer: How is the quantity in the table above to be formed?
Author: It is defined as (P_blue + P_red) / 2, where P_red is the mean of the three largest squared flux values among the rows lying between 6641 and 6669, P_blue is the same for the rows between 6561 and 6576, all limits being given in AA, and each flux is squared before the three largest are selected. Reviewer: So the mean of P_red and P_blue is 32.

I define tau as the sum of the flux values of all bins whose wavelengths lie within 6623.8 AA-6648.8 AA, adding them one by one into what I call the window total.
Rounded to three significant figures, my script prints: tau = 17.0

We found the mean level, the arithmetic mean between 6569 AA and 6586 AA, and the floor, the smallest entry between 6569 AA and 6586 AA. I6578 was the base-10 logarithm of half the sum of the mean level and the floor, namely 0.341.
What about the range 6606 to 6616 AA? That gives 0.146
